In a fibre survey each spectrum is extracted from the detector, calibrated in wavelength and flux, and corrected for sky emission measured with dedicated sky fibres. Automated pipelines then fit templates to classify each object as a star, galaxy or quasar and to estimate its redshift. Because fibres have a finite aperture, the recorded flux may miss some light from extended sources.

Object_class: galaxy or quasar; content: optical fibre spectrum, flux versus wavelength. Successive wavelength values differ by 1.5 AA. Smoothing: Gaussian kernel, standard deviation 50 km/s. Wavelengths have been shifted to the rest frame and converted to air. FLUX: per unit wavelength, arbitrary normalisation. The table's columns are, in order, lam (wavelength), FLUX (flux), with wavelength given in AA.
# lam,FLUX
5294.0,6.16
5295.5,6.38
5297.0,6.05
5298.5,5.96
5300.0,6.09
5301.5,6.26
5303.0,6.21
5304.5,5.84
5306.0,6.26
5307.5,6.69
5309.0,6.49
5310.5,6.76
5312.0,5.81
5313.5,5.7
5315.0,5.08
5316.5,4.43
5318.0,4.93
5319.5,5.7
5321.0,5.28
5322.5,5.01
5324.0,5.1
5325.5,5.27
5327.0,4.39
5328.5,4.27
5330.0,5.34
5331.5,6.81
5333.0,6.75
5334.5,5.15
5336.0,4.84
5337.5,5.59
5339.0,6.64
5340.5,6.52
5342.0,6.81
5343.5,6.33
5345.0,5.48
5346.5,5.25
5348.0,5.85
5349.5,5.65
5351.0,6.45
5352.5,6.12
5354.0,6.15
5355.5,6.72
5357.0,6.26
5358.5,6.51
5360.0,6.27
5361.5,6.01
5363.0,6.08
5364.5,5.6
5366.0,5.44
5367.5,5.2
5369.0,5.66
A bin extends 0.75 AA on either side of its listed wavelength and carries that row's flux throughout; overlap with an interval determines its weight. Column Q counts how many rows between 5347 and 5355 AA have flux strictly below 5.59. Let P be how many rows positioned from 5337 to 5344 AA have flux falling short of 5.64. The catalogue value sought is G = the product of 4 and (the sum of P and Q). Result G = 4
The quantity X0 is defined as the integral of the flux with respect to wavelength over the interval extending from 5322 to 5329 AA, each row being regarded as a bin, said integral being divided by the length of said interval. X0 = 4.8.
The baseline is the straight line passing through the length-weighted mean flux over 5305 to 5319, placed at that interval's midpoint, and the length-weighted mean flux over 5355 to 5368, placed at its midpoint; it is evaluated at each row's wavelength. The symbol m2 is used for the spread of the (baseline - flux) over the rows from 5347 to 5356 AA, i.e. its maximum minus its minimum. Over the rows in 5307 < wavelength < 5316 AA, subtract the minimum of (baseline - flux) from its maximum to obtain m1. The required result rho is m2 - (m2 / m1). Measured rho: 0.43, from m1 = 1.7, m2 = 1.0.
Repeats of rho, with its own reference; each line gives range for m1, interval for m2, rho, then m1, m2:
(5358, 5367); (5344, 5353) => 0.11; 1.1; 1.2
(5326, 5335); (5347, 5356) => 0.63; 2.5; 1.0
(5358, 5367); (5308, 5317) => 0.22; 1.1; 2.4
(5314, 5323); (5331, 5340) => 0.41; 1.3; 2.0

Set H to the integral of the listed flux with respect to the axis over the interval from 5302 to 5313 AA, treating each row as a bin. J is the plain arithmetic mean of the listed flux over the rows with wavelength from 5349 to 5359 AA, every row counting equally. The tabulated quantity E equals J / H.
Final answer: 0.091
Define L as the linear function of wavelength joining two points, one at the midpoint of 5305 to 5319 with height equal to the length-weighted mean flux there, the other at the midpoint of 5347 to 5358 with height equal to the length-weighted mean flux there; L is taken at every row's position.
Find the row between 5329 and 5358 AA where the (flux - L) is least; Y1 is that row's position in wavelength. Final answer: 5336.0 AA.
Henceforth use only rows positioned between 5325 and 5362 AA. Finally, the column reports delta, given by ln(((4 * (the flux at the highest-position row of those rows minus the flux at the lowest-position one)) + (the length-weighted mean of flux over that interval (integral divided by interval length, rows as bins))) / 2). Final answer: 1.5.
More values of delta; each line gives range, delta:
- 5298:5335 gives 0.2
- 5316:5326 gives 1.4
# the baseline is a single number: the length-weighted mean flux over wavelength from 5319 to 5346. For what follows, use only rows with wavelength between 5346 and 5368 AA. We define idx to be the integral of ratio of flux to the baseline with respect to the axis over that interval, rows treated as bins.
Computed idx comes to 23.4 AA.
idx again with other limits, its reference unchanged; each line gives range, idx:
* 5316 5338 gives 20.6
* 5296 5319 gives 24.2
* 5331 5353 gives 23.5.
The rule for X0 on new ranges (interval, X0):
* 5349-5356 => 6.2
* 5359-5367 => 5.9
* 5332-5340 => 5.8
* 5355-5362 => 6.4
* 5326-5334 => 5.5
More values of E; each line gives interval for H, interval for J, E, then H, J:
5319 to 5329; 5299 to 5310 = 0.125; 50.0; 6.26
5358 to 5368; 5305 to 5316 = 0.104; 58.7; 6.11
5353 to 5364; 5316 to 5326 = 0.074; 68.9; 5.10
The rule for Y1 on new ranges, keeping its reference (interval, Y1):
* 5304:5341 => 5328.5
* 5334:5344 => 5336.0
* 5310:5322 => 5316.5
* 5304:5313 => 5312.0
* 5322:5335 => 5328.5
